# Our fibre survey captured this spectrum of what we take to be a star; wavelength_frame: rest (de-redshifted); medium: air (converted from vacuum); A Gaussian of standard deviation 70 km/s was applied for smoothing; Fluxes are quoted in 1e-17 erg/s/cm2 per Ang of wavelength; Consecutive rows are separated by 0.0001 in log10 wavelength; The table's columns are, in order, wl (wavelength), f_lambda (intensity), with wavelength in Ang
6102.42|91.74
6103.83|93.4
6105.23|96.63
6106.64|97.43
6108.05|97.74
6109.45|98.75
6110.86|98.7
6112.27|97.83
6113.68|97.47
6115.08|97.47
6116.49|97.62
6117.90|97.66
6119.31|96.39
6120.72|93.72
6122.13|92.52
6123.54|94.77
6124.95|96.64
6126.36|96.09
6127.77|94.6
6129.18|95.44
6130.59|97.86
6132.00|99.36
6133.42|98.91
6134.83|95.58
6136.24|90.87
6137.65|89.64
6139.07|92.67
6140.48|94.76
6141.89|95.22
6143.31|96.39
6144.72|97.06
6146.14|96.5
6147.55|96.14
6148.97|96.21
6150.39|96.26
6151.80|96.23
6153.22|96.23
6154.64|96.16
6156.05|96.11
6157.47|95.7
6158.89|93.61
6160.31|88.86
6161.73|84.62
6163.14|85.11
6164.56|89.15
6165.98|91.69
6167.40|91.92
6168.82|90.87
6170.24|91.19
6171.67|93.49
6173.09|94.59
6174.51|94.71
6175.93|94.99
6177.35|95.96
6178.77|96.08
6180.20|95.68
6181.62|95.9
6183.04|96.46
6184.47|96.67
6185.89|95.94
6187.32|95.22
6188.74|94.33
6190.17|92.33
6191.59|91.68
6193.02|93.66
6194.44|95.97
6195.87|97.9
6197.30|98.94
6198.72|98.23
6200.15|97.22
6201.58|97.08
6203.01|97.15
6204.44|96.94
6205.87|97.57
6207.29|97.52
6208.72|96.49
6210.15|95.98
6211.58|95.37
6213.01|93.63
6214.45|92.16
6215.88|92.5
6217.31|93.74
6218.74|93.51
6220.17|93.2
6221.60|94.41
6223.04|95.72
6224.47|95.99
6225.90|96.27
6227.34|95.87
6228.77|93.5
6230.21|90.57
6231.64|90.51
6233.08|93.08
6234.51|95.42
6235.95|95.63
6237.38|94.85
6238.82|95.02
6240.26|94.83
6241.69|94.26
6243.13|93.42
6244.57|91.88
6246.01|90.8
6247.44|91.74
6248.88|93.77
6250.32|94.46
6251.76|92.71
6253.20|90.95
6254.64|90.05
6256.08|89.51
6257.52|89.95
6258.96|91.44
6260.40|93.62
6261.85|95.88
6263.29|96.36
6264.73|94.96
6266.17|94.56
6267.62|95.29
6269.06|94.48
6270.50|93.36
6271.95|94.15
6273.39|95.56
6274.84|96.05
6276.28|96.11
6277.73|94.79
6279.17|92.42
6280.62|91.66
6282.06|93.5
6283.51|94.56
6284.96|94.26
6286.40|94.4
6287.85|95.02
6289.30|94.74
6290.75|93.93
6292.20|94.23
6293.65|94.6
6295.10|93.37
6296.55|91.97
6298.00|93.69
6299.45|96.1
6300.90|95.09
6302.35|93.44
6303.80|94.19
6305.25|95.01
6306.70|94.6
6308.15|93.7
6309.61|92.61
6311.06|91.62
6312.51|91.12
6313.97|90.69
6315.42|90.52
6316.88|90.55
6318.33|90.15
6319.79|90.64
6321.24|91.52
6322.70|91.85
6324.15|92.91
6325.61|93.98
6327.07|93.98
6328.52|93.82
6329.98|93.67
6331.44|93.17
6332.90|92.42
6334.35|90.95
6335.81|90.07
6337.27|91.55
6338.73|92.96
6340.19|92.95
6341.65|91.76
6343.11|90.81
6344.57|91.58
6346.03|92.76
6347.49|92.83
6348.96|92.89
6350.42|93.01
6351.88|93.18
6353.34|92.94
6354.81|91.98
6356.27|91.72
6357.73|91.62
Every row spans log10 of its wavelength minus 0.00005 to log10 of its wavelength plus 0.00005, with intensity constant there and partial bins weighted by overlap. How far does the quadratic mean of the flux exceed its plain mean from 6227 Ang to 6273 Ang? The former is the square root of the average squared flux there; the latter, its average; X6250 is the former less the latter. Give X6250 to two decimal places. 0.02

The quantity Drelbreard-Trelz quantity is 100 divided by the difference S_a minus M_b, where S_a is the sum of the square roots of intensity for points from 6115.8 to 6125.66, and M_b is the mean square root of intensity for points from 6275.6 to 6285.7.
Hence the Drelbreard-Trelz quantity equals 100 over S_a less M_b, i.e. 1.70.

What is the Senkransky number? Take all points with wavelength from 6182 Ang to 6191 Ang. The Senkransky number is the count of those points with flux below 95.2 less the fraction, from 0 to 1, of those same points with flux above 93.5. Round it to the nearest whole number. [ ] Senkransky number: 1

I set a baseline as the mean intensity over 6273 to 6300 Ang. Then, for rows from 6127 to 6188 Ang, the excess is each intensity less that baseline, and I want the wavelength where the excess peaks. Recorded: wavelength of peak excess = 6132.00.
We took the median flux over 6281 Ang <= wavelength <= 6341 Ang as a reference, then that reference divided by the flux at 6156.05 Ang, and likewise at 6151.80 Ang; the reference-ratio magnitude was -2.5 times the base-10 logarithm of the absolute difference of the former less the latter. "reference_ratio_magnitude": 7.3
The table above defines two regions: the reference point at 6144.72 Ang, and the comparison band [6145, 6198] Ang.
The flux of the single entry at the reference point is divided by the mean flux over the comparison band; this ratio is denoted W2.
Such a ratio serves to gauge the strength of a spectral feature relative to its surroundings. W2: 1.03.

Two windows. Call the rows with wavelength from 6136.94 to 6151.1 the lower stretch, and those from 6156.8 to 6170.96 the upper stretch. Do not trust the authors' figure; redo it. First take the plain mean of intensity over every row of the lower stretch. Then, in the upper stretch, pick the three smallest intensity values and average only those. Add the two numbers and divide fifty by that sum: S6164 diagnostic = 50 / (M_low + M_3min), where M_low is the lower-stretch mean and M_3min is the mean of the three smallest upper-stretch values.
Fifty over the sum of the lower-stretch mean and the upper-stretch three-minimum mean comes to 0.276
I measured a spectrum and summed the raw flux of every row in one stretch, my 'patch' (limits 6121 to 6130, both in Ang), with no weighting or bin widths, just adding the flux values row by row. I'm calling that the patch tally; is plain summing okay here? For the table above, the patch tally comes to 570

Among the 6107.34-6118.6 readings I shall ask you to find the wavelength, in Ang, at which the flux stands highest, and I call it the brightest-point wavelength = 6109.45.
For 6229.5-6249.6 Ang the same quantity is 6235.95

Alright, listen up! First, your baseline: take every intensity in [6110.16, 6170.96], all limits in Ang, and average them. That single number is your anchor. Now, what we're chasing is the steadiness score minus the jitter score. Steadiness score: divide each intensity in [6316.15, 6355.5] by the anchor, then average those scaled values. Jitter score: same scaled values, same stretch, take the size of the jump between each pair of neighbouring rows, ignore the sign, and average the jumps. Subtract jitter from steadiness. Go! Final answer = 0.97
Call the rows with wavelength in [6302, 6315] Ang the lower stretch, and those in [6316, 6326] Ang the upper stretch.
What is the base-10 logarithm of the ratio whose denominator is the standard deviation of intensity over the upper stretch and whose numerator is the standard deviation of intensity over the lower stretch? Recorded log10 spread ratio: 0.1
